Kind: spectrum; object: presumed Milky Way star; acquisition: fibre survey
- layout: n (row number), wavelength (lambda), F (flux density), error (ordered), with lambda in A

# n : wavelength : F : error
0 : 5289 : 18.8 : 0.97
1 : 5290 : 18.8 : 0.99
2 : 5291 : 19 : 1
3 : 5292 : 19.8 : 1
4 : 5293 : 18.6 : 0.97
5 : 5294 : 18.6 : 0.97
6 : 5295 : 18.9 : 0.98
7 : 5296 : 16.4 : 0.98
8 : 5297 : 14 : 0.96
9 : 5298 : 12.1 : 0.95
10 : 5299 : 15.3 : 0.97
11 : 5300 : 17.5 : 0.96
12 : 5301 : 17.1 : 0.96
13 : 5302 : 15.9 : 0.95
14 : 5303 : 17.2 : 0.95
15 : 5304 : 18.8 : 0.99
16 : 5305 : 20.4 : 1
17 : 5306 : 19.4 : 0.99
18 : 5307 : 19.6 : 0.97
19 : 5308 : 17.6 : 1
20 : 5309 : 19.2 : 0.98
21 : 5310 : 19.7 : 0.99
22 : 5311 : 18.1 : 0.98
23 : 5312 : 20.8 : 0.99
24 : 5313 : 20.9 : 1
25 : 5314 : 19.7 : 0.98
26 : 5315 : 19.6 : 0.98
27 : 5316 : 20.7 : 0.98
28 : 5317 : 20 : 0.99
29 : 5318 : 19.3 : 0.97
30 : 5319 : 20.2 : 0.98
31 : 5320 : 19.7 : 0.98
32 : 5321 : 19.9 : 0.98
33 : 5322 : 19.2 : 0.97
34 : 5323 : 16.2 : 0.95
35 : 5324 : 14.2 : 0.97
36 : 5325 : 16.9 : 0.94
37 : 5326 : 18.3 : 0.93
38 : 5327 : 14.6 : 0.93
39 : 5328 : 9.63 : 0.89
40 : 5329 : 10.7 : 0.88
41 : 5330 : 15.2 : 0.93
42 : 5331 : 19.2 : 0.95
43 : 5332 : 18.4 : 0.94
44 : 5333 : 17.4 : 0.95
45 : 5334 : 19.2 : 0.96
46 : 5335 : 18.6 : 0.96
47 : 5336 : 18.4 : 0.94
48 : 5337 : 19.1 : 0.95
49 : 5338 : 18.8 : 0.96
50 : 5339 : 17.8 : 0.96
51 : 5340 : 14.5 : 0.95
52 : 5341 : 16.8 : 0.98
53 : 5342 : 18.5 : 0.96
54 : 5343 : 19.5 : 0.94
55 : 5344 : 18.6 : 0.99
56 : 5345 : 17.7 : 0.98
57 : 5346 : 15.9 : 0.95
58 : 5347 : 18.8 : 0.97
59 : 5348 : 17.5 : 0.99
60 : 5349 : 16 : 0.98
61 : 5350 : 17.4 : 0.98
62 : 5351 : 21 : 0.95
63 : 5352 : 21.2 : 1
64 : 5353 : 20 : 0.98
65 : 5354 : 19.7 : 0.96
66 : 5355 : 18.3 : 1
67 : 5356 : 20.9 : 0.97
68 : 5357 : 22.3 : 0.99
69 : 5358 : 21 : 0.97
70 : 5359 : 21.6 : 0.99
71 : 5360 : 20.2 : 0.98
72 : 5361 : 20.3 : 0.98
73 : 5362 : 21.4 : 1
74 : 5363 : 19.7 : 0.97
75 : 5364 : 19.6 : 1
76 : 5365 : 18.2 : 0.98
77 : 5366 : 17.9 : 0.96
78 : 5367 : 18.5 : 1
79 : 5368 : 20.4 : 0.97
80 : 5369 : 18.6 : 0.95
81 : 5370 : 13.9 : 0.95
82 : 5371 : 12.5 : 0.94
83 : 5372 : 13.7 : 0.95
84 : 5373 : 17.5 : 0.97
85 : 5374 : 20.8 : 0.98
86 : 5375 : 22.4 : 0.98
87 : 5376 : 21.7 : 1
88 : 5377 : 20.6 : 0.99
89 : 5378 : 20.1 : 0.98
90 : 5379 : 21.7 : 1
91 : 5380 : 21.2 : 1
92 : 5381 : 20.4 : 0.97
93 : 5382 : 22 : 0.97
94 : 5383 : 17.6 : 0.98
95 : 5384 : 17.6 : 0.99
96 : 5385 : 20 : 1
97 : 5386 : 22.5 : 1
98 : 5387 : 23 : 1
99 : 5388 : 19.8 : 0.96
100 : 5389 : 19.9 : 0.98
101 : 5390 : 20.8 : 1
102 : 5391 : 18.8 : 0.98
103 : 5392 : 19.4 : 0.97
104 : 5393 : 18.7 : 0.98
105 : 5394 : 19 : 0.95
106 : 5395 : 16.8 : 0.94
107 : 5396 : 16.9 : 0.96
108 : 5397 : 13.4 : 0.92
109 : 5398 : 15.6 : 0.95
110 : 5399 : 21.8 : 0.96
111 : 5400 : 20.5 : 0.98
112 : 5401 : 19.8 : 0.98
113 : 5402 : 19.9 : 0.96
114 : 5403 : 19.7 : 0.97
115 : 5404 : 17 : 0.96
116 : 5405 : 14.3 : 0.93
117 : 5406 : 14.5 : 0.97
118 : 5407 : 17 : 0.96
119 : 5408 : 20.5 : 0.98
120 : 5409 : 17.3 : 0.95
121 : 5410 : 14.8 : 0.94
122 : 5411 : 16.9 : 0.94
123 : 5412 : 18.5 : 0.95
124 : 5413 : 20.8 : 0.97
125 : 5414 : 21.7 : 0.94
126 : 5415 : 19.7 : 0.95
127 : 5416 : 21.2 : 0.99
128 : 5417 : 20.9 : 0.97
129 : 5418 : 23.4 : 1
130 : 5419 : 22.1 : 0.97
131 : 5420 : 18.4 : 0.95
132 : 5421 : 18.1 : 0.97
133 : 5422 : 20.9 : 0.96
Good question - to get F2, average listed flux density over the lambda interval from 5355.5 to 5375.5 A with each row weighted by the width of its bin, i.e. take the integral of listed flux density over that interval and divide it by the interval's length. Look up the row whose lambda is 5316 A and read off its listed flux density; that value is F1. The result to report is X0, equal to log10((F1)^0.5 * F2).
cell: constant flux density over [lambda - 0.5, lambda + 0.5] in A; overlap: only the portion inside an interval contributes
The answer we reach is 1.94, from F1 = 20.7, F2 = 19.1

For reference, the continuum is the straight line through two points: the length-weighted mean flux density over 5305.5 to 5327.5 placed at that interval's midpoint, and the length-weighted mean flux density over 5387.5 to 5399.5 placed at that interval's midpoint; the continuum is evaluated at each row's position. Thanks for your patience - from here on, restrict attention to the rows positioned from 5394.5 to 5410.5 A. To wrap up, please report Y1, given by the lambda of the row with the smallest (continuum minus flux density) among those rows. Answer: 5399 A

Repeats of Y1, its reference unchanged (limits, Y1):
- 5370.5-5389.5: 5387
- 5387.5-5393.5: 5390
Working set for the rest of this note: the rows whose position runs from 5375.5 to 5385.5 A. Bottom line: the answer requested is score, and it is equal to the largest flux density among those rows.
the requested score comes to 22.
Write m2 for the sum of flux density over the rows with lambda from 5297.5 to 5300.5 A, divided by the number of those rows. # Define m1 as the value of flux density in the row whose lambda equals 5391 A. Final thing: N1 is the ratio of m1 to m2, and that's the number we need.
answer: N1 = 1.3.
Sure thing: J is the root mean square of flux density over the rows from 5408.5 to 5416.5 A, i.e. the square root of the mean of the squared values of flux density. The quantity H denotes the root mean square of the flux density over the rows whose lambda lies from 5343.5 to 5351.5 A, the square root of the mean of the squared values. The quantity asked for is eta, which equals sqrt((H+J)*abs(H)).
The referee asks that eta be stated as 26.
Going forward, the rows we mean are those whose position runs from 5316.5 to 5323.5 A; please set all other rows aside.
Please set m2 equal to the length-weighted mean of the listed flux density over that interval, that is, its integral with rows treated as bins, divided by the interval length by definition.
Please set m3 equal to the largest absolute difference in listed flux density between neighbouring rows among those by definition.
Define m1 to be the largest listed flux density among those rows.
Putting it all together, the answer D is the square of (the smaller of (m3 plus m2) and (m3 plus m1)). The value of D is 493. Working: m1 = 20.2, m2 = 19.2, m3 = 3.0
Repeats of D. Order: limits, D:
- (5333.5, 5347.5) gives 454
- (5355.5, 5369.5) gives 481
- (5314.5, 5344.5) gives 511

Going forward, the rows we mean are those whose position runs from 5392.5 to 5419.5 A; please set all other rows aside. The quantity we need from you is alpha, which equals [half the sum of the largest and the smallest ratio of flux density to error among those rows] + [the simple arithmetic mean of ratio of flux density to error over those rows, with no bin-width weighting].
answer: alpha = 38.3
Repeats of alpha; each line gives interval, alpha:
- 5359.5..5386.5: 37.8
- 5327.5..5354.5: 34.8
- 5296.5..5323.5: 35.8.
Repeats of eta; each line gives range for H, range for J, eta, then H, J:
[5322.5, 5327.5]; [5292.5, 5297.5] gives 23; 16.1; 17.4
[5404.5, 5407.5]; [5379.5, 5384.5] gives 23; 15.3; 19.8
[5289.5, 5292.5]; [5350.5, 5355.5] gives 27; 19.2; 20.1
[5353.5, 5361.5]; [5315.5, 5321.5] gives 29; 20.6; 20.0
